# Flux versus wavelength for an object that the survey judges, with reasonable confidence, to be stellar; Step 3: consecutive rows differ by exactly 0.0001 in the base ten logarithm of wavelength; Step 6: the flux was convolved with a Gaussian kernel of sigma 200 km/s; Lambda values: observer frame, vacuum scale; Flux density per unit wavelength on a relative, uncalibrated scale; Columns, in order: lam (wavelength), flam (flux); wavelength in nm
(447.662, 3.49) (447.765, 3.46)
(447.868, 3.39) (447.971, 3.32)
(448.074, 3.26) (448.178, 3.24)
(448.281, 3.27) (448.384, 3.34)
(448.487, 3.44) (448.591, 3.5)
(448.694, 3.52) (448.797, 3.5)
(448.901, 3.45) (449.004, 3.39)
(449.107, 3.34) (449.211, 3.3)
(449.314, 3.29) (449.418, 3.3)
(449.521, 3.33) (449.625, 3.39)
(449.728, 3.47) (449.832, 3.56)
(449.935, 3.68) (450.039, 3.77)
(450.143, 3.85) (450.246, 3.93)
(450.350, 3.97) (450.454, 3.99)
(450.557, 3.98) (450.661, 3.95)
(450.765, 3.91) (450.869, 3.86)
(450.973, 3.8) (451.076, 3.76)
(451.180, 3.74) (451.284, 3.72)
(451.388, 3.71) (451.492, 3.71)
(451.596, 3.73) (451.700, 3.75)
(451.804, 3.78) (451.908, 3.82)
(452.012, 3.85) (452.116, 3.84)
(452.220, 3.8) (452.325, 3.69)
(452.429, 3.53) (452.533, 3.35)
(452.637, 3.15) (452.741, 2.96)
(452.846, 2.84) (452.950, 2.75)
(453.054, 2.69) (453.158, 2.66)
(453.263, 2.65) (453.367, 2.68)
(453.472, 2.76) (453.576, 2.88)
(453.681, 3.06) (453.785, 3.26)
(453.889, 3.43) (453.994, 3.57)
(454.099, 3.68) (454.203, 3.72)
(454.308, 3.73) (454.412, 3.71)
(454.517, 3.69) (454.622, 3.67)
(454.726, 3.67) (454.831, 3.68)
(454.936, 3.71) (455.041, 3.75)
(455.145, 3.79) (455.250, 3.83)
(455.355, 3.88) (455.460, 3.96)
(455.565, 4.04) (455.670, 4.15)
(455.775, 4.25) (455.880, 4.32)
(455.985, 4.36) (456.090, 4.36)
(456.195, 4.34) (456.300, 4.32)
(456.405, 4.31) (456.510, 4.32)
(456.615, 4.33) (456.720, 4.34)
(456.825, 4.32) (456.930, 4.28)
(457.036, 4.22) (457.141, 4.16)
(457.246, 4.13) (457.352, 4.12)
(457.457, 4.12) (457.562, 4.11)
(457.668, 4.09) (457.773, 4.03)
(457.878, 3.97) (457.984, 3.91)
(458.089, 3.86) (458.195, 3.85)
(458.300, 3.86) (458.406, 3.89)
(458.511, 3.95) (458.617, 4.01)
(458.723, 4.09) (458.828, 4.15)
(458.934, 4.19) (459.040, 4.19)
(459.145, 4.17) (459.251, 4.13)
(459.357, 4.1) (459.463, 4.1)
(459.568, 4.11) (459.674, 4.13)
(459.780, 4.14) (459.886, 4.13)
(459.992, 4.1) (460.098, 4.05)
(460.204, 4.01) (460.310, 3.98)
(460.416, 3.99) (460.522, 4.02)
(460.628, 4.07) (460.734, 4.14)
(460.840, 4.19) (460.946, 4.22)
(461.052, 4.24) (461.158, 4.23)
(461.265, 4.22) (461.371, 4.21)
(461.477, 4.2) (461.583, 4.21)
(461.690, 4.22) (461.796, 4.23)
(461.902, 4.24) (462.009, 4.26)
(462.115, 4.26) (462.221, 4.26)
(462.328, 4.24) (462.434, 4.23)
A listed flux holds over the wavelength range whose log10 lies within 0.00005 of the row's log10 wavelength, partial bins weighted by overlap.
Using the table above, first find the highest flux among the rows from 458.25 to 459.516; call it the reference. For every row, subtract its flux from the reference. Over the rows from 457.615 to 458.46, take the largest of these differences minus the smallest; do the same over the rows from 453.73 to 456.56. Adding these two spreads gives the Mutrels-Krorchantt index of 1.3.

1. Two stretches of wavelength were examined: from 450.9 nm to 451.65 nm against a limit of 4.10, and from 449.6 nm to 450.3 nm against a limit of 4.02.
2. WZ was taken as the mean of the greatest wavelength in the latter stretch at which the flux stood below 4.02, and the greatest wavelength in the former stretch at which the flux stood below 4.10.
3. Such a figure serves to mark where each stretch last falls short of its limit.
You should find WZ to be 450.92 nm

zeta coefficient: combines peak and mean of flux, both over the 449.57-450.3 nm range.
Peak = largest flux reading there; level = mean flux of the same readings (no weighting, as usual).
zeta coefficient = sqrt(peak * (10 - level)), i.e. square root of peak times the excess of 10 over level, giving 4.99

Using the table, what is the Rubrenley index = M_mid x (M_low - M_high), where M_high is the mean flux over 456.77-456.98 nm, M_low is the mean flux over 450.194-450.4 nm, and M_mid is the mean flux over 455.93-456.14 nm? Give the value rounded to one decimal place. -1.5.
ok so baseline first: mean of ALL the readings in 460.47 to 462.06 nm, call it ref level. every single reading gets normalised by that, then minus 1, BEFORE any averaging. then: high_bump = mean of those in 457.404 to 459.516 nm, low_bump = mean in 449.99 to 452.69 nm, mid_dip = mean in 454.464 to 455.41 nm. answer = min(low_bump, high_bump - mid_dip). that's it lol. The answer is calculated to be -0.10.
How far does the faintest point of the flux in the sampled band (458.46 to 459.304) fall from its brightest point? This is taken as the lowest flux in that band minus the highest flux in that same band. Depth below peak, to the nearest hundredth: -0.24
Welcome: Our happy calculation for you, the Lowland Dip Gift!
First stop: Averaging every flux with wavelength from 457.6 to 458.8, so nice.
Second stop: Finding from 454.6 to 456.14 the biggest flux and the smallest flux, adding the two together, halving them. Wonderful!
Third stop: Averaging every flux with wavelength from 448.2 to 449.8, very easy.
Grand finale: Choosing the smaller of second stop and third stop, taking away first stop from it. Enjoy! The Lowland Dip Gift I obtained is -0.57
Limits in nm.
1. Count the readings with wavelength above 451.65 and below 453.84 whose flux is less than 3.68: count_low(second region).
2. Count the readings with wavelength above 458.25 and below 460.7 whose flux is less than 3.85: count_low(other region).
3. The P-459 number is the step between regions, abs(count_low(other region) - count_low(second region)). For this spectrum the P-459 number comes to 14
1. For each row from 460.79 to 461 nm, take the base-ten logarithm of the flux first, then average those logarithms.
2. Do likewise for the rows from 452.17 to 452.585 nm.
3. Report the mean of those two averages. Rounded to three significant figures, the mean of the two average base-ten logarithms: 0.589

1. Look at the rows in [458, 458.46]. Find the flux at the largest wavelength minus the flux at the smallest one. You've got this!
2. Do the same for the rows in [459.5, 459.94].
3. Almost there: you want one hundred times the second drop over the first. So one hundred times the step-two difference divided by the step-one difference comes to 67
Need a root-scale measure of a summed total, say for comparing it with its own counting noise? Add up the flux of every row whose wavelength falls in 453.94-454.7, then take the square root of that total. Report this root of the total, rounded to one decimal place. 5.1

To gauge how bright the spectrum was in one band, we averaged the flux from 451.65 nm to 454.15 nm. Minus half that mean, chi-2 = -1.63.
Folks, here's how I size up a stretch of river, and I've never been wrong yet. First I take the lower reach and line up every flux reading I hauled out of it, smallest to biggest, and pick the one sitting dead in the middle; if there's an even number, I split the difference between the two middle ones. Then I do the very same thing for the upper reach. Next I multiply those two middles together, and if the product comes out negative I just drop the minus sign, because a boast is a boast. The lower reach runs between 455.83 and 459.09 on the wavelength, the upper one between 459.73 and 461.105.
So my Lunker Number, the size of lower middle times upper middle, 17.0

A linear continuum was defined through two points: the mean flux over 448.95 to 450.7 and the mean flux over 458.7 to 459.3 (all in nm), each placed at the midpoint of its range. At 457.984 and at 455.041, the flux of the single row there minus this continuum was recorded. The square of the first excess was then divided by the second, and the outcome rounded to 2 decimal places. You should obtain -0.20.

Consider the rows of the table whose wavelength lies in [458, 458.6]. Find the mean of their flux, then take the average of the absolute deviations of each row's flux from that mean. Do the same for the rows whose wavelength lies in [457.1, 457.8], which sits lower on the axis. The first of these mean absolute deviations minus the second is 0.003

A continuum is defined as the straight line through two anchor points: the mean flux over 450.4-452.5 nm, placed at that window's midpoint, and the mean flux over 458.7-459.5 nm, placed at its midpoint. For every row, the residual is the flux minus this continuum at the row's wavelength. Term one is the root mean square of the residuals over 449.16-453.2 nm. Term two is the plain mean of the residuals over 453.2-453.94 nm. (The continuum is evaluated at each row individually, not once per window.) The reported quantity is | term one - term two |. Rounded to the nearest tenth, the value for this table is 1.4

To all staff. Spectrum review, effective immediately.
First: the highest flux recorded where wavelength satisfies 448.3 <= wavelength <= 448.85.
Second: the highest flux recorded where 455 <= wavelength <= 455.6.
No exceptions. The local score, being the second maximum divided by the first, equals 1.15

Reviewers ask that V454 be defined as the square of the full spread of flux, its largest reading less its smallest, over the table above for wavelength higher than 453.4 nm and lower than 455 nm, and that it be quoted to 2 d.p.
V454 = 0.94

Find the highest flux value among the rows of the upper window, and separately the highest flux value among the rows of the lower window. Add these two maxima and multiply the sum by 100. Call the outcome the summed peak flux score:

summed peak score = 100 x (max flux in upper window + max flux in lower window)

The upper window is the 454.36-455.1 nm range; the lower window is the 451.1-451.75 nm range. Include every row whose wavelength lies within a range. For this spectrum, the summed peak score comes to 750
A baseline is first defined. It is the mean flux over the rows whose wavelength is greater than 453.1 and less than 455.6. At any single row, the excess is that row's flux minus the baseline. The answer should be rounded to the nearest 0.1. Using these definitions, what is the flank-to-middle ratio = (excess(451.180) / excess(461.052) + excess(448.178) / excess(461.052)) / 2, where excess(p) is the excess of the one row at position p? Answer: 0.0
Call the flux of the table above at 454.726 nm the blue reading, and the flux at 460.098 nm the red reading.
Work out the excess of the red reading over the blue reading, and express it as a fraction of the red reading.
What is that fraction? 0.094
